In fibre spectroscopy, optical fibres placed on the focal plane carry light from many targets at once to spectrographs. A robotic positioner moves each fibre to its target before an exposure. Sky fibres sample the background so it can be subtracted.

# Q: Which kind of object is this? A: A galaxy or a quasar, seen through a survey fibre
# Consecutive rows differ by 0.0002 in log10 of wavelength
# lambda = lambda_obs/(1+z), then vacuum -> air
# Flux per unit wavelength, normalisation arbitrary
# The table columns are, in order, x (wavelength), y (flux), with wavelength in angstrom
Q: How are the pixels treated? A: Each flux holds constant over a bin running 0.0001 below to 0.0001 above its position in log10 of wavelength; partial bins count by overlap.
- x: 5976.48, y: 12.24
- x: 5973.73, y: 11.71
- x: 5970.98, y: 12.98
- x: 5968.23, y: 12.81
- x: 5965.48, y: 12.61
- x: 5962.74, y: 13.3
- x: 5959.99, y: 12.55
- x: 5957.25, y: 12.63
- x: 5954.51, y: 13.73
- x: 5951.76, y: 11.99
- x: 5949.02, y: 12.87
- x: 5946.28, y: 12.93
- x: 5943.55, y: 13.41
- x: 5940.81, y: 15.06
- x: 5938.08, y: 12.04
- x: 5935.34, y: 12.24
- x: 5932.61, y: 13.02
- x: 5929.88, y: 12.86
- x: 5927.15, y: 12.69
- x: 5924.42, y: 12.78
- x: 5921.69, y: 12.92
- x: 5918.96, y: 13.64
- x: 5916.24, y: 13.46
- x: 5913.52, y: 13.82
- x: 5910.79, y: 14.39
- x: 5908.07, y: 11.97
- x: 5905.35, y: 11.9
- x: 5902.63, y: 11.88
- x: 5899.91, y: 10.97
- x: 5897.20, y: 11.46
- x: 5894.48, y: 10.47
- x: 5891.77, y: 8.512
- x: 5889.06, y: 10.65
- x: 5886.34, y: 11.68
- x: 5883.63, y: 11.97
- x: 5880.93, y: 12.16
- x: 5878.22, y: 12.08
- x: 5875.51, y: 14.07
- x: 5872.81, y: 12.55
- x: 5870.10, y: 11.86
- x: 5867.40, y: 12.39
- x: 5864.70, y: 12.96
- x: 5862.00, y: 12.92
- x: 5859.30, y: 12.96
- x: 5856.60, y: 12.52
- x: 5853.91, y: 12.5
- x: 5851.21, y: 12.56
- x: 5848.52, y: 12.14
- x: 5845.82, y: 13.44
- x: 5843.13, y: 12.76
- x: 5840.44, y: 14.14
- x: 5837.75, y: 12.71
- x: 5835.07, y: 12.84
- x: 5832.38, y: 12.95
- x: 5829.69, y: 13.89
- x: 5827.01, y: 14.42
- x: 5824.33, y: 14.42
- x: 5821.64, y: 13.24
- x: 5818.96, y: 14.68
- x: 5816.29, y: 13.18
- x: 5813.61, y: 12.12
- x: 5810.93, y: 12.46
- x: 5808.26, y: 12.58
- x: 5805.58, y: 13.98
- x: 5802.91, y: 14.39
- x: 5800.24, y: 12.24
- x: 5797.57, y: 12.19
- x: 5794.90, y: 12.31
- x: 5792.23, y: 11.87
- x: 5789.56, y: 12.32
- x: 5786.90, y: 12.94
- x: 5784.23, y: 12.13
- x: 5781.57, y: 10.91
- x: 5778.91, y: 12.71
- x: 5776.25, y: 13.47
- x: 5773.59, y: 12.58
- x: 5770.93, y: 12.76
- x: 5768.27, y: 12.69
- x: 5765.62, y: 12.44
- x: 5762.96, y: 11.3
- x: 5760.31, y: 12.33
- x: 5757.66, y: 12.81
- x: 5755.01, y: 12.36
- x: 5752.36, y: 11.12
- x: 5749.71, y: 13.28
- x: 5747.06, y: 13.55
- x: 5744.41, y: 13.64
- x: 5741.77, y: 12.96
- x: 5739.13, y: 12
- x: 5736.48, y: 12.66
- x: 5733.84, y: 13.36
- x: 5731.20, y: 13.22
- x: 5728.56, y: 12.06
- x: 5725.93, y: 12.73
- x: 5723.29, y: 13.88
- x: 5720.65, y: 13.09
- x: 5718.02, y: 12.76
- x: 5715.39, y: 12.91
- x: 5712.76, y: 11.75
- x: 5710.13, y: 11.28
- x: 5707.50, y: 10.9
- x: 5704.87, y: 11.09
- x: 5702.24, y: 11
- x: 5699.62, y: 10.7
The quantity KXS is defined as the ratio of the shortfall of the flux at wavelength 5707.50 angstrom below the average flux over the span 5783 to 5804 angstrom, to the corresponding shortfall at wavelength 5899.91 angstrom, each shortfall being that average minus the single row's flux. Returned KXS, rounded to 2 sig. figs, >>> 1.0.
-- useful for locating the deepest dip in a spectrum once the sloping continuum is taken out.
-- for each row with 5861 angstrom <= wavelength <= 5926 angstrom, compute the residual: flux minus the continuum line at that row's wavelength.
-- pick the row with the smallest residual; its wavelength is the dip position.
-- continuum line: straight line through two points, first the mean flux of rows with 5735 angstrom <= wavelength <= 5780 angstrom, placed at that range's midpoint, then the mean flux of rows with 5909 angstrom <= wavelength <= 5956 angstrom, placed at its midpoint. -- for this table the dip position 5891.77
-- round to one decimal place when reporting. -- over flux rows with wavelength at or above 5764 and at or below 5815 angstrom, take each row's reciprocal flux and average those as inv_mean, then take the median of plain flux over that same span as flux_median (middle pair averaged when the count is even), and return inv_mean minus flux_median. -12.4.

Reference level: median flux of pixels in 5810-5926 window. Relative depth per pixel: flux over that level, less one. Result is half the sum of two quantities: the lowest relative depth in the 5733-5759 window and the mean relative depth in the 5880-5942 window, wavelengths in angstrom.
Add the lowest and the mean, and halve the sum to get -0.079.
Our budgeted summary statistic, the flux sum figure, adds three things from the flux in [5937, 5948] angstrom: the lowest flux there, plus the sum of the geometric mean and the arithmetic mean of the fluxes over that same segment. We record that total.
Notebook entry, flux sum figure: 38.7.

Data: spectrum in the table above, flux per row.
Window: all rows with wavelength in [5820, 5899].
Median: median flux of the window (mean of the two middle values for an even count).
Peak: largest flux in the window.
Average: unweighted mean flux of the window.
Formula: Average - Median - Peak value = -14.46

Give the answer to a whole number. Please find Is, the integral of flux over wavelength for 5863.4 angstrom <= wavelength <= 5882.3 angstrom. 238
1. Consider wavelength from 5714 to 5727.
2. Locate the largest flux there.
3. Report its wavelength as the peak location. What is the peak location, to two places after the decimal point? 5723.29 angstrom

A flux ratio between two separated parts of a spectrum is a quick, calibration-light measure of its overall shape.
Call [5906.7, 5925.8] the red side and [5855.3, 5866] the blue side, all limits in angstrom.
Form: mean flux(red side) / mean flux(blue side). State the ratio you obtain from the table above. 1.03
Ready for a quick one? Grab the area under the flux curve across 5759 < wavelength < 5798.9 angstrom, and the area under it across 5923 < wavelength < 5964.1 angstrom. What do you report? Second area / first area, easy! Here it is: 1.08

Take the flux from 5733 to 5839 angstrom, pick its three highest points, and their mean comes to 14.5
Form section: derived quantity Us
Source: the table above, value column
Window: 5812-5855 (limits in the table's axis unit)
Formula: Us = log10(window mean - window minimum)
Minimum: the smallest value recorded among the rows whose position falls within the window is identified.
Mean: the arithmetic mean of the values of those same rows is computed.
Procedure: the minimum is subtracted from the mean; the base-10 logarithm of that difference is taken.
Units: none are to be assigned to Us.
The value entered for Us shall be 0.1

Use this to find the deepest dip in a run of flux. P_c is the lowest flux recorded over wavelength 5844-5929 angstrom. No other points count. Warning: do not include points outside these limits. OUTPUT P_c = 8.512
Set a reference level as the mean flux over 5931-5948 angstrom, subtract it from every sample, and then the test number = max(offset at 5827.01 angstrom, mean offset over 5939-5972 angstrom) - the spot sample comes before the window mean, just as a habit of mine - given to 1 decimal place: 1.3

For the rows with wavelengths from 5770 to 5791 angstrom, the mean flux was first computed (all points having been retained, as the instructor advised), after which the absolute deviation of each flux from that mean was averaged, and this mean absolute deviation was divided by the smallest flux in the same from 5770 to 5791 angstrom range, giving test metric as 0.047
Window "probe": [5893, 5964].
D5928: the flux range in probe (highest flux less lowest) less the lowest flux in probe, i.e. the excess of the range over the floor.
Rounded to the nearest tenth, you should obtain -5.9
